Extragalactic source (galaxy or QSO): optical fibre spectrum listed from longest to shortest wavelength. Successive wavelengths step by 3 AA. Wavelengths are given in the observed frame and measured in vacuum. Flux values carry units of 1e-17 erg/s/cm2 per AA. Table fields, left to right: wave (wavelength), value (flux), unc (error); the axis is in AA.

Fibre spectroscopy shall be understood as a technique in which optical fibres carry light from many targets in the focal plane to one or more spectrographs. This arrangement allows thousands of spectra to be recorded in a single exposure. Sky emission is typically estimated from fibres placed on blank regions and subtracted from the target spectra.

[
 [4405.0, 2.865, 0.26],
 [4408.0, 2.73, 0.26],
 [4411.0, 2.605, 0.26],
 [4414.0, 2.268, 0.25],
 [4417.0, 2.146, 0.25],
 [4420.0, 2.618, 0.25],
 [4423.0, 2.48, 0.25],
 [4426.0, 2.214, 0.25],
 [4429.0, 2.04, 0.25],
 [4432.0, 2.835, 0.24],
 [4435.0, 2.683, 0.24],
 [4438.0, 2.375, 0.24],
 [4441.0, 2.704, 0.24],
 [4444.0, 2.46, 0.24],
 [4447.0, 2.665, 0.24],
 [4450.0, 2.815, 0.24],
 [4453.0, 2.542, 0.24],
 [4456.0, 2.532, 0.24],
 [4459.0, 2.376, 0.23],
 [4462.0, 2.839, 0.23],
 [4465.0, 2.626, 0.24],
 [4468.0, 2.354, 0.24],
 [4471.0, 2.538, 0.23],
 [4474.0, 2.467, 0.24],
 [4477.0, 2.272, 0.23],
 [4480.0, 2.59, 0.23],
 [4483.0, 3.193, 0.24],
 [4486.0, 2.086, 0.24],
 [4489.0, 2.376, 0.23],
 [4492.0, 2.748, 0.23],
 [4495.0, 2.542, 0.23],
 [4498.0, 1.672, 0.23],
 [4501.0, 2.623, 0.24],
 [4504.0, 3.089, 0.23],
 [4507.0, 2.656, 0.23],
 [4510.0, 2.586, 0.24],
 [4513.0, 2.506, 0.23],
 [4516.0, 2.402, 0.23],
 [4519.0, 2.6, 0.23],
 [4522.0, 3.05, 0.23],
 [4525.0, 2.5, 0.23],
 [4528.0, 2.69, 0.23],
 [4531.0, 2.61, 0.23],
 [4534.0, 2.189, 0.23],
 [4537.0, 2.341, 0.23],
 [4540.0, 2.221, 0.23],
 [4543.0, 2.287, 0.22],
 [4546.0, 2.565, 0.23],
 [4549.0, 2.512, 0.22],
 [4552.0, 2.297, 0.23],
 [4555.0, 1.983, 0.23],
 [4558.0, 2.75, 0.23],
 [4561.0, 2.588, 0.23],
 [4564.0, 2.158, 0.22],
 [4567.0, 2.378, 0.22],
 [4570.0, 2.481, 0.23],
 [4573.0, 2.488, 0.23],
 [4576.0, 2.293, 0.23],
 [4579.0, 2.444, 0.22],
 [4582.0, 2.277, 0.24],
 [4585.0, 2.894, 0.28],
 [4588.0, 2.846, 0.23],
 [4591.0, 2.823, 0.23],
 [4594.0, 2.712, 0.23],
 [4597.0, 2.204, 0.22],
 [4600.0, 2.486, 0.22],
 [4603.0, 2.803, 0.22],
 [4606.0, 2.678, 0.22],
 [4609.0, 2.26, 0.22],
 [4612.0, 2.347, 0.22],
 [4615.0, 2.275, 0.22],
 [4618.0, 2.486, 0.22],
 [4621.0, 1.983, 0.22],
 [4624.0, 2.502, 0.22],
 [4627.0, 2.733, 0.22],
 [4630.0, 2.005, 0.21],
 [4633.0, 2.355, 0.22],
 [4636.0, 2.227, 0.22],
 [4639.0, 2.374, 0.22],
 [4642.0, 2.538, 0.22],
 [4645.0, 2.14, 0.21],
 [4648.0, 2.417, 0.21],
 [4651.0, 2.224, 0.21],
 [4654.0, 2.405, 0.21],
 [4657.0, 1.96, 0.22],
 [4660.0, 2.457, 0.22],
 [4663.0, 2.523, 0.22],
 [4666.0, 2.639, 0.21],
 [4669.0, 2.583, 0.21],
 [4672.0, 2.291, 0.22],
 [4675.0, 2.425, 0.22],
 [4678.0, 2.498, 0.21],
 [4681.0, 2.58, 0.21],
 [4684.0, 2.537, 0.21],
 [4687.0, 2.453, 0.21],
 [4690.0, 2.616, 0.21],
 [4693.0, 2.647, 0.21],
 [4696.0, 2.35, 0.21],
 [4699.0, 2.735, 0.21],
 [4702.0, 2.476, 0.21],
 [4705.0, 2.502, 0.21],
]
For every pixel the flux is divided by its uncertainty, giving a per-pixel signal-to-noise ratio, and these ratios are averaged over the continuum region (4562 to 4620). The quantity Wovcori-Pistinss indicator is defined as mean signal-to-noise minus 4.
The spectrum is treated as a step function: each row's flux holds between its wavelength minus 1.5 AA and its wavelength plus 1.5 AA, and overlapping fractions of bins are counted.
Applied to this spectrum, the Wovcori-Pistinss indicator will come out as 7.0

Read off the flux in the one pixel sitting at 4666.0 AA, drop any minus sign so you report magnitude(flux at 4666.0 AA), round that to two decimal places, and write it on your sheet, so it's 2.64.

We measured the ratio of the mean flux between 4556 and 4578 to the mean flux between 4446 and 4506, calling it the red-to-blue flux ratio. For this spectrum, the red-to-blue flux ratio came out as 0.96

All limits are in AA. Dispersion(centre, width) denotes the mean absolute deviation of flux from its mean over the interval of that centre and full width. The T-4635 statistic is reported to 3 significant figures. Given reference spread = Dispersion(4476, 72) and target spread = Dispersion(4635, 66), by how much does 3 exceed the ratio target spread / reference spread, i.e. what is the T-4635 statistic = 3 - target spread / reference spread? 2.11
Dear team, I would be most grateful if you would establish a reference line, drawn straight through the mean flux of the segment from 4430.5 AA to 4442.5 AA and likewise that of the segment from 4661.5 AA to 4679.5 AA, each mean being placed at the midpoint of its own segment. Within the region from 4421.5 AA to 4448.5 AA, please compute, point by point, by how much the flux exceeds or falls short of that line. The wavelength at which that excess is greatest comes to 4432.0 AA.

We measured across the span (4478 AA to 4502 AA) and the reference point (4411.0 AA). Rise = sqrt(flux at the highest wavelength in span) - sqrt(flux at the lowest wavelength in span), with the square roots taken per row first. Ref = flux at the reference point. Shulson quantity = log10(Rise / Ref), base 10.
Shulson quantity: -2.41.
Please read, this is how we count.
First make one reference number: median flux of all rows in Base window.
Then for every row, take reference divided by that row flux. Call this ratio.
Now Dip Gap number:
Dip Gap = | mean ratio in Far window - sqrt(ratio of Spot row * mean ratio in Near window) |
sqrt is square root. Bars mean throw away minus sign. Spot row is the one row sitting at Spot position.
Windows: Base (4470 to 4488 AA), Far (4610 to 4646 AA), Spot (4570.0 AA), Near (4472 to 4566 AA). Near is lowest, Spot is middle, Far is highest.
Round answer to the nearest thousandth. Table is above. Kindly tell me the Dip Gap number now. 0.067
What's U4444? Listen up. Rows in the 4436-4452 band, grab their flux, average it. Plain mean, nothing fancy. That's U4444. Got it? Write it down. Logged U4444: 2.60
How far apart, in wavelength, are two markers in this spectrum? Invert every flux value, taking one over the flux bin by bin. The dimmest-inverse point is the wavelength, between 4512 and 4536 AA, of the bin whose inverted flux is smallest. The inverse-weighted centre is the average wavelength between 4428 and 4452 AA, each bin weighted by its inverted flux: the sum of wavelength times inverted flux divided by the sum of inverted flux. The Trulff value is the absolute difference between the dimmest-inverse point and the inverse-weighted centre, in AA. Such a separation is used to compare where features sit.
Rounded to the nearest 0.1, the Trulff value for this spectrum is 82.9 AA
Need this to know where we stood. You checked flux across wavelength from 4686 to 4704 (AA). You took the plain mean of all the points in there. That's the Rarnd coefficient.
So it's 2.55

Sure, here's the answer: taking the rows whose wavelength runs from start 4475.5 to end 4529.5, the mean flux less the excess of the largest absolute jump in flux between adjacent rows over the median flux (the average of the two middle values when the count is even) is 4.05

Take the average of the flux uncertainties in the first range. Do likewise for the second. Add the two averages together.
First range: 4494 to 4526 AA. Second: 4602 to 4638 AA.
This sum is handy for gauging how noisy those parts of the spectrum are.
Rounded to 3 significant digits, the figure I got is 0.451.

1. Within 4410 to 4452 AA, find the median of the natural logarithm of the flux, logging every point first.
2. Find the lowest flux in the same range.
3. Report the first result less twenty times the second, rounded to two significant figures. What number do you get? -40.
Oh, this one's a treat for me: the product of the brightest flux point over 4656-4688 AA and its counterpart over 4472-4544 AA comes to 8.4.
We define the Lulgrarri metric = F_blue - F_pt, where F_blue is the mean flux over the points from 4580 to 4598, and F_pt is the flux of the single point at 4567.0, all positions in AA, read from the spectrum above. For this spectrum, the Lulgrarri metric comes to 0.25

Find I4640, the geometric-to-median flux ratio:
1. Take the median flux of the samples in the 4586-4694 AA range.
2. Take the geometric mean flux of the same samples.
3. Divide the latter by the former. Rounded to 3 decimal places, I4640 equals 0.985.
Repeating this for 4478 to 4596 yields 0.994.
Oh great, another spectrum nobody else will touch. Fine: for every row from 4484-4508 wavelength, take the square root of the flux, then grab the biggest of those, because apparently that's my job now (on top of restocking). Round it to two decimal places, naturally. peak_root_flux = 1.76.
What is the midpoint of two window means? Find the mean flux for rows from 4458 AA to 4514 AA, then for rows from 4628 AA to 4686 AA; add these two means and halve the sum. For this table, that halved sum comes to 2.46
